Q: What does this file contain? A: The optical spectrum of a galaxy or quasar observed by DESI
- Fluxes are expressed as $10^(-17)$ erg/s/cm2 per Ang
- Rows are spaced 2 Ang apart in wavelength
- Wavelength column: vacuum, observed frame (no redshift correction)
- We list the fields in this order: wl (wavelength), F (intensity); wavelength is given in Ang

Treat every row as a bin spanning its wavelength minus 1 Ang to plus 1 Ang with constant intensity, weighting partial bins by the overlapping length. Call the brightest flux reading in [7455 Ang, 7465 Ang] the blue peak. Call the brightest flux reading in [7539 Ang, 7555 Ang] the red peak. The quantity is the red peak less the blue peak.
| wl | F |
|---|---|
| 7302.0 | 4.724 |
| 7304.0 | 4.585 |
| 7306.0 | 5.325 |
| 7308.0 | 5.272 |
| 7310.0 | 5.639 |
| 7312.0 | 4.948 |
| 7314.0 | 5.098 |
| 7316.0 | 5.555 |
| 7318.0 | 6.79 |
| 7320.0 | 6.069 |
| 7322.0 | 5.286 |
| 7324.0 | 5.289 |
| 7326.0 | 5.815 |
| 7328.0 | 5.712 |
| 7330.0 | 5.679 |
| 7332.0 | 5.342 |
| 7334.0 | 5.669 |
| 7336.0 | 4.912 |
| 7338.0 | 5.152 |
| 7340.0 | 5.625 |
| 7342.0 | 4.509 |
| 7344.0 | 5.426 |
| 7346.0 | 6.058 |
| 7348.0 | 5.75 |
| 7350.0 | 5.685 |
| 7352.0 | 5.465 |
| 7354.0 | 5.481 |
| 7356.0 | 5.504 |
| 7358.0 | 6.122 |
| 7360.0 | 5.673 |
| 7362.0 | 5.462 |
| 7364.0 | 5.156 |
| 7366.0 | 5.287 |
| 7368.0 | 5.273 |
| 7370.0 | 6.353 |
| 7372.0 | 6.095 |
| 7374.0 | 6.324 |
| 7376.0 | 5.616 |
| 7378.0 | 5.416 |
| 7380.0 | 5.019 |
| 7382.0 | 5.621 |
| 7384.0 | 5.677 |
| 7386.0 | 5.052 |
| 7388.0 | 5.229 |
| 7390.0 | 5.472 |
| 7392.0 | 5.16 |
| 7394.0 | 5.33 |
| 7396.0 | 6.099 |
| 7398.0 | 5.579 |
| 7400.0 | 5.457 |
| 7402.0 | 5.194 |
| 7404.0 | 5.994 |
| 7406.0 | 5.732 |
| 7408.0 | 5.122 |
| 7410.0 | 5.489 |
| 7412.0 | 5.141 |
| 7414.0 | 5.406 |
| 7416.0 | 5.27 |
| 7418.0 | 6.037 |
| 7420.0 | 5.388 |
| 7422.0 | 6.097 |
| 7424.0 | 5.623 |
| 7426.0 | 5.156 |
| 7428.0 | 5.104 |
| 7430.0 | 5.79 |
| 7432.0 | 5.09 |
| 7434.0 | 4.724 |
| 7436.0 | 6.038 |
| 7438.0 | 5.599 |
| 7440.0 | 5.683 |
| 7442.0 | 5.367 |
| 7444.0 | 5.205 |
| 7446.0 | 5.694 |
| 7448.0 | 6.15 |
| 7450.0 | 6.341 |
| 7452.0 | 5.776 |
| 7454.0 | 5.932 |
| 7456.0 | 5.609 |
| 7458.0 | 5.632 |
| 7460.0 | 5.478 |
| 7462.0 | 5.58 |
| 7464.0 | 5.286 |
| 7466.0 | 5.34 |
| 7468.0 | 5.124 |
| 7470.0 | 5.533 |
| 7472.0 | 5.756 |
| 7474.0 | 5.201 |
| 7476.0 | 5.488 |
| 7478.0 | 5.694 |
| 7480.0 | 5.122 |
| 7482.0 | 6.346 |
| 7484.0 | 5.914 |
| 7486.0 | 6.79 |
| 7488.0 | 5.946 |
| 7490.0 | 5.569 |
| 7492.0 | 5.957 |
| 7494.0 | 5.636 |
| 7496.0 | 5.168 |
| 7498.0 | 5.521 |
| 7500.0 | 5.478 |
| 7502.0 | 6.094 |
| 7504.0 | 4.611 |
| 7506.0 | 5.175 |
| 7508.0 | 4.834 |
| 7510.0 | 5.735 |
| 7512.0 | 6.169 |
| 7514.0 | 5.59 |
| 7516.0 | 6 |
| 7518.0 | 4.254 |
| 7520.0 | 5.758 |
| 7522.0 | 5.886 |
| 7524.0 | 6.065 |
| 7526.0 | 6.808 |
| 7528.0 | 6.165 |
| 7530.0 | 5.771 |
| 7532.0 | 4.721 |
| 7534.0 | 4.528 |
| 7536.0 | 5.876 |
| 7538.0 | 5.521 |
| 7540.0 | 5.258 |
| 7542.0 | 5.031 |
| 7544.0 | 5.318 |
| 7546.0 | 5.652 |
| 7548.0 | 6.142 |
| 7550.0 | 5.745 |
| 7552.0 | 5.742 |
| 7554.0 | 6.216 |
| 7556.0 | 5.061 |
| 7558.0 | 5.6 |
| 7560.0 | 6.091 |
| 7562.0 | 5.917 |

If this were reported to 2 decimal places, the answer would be 0.58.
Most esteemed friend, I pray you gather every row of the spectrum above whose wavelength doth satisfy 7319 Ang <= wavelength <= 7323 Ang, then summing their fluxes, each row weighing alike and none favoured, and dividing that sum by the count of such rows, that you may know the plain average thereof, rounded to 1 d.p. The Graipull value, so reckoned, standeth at 5.7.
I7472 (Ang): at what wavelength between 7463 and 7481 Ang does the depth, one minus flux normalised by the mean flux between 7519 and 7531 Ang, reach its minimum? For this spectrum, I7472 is 7472.0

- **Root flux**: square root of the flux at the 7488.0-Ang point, 2.44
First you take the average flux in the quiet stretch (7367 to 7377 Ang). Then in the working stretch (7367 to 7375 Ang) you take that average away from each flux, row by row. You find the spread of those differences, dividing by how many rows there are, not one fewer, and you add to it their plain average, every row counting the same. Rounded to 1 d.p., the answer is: 0.5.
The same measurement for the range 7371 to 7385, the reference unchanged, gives 0.1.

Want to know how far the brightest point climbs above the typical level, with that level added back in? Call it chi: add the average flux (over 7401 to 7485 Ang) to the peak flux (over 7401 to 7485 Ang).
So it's 11.90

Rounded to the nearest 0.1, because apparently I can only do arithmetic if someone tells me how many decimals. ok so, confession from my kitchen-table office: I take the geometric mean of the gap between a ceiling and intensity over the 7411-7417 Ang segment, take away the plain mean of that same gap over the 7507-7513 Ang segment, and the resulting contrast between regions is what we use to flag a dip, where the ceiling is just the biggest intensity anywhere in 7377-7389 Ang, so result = 0.3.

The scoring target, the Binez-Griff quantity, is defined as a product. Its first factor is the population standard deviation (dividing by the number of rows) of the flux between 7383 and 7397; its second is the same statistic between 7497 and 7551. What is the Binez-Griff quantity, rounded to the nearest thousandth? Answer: 0.195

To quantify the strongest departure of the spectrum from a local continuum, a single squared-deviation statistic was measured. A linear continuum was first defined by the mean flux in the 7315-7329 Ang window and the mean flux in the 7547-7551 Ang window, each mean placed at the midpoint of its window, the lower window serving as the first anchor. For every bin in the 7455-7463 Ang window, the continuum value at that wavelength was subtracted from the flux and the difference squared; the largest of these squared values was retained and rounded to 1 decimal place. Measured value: 0.2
